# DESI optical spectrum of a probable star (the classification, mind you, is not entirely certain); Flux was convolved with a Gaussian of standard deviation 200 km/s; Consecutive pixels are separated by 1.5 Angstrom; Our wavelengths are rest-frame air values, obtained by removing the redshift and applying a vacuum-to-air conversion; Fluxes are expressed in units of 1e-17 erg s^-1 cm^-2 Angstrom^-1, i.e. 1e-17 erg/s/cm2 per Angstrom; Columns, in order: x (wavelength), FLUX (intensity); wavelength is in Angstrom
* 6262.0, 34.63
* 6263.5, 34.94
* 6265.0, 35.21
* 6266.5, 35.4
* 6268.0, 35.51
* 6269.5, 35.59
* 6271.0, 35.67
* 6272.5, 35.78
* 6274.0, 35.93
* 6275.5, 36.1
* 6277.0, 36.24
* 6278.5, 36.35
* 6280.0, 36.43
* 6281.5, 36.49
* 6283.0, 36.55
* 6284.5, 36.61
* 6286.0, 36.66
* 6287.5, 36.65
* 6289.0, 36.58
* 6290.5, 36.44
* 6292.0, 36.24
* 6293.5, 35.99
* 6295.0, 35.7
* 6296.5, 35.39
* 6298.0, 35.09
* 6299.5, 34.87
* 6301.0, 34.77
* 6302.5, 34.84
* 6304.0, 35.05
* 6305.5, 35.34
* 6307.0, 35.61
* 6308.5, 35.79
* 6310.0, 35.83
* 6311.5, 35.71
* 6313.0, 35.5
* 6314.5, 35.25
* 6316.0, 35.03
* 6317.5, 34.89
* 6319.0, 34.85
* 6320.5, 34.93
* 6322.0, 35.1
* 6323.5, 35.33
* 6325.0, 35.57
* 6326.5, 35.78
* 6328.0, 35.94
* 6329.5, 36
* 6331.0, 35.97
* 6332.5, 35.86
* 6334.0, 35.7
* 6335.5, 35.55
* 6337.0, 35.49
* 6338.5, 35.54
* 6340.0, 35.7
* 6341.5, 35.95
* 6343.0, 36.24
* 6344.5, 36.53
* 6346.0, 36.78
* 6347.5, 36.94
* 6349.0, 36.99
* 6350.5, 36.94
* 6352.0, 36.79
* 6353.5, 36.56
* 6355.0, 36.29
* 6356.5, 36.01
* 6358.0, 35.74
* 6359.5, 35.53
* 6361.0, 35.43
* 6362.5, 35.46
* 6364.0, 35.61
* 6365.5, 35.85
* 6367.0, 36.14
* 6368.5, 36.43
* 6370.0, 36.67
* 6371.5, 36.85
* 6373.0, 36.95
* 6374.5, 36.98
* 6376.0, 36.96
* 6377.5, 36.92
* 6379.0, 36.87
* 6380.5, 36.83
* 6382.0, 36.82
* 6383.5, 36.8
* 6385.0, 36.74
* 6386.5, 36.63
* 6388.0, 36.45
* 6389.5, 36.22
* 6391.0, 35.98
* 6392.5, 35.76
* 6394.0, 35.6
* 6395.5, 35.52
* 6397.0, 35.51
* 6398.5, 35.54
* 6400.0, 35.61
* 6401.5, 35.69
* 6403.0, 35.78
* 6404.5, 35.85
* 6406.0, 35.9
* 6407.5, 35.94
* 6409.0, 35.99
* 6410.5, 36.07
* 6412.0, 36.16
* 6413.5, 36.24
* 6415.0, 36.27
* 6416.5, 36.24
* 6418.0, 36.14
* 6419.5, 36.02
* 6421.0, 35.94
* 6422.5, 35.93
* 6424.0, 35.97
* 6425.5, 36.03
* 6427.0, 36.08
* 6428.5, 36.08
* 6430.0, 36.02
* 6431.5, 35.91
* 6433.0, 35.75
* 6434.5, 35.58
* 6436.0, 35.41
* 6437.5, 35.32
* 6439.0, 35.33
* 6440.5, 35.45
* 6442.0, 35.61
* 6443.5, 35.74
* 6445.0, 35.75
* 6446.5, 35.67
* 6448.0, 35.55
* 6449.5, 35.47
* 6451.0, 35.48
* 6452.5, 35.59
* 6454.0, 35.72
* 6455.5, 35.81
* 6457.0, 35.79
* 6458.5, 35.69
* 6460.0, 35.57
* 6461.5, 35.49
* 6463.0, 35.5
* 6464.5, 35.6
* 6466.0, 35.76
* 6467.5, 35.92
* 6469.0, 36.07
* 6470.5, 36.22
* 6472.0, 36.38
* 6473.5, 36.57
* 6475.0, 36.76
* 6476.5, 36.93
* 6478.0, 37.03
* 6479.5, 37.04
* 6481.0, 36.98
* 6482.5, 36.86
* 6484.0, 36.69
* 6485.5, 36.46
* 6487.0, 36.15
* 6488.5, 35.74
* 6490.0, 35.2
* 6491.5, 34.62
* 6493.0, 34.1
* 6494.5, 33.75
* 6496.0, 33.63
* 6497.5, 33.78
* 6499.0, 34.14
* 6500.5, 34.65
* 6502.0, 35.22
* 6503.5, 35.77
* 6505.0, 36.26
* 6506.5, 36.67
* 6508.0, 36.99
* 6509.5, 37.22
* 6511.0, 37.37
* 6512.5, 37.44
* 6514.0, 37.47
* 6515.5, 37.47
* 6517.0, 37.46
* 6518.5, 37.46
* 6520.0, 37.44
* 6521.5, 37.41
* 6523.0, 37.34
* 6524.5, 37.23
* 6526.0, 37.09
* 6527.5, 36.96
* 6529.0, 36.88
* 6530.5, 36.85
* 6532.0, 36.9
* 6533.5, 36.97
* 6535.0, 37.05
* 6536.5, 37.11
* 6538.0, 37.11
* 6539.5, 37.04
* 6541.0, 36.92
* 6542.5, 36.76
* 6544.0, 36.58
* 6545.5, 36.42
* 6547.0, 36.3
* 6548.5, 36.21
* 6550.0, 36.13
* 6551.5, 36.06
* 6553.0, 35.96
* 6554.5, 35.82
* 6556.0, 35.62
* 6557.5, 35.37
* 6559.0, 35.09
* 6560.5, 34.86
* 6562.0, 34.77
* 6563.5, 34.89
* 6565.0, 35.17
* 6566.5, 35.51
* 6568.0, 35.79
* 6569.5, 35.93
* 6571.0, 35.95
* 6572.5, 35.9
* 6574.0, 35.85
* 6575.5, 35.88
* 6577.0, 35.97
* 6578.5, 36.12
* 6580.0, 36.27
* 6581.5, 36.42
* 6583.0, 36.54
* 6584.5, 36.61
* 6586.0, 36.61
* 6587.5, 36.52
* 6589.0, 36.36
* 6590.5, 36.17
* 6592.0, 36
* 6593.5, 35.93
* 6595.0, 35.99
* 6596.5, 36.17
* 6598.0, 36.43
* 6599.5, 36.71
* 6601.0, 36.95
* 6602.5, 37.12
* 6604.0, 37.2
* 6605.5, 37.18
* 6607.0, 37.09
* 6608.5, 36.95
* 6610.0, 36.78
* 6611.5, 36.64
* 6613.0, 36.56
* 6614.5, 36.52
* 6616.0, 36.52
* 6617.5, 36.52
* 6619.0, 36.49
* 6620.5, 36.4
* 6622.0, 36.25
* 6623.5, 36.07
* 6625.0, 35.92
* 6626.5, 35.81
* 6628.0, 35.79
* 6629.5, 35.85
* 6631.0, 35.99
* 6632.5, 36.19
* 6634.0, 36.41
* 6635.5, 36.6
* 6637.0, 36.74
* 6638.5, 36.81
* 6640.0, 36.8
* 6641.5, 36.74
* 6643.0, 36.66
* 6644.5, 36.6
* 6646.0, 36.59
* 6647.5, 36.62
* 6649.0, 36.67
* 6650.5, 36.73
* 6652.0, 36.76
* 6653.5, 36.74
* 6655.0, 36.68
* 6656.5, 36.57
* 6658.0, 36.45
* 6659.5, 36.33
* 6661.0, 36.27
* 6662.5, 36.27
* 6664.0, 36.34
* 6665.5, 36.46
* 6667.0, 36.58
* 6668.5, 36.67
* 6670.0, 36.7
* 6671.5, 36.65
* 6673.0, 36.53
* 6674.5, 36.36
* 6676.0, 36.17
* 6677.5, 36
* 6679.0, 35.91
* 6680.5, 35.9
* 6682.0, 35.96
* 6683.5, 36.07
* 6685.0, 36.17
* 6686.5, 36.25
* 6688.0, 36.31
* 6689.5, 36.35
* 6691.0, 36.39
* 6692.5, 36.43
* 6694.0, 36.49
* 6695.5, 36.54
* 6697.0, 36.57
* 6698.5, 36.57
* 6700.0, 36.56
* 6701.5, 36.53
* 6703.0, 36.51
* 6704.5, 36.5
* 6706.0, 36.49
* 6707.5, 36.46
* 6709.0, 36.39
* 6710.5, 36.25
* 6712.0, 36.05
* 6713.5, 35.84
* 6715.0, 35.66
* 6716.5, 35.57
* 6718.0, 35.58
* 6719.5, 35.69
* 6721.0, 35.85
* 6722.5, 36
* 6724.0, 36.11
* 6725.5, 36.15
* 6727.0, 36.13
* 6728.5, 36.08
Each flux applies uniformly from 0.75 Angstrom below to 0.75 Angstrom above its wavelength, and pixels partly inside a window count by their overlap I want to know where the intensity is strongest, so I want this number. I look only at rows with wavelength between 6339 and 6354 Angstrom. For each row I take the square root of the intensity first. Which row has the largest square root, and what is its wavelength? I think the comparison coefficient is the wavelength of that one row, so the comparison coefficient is 6349.0 Angstrom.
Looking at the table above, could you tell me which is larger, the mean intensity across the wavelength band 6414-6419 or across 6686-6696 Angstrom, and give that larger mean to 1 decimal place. 36.4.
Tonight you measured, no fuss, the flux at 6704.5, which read 36.5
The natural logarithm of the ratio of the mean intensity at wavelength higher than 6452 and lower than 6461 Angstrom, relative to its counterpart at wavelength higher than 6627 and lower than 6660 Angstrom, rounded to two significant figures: -0.023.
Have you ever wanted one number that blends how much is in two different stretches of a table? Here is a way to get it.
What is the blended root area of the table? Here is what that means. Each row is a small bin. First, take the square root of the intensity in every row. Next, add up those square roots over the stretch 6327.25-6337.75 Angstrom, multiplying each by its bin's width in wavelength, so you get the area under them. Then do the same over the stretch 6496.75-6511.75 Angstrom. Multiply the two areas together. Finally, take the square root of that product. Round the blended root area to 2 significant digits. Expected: 75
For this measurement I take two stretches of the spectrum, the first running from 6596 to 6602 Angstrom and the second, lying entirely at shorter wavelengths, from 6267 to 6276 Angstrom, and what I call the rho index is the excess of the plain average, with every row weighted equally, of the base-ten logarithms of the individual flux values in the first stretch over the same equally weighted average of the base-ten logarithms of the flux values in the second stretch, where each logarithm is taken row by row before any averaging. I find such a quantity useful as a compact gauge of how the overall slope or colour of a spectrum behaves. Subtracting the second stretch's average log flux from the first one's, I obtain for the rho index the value 0.010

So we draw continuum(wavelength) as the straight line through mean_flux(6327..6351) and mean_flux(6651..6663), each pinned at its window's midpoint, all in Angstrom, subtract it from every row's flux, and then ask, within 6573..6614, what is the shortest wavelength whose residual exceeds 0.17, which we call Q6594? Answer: 6584.5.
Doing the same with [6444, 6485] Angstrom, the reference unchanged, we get 6473.5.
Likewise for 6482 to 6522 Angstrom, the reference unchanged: 6482.5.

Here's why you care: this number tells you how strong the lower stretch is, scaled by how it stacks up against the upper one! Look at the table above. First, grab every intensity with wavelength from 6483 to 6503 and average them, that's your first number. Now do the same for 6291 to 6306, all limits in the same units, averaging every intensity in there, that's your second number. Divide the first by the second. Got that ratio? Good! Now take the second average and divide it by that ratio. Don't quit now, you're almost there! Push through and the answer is 35.7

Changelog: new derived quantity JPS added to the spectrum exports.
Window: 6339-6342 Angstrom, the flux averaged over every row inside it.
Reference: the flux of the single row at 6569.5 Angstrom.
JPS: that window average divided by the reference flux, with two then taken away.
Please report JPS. -1.00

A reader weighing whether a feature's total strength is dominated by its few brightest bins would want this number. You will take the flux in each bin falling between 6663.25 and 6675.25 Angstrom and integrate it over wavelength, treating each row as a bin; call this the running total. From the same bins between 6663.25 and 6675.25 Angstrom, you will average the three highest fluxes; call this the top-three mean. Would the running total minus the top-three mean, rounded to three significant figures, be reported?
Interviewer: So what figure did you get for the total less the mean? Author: 402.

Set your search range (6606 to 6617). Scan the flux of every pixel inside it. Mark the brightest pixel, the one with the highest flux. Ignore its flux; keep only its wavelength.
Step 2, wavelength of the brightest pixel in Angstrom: 6607.0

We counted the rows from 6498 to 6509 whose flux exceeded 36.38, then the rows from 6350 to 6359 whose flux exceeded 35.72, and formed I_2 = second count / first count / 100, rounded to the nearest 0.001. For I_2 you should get 0.030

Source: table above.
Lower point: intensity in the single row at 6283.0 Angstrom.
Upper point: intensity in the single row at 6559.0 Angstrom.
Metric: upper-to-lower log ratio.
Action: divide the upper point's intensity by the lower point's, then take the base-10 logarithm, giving -0.018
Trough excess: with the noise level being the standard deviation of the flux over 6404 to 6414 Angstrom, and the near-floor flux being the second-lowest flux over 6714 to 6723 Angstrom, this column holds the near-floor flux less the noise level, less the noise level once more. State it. 35.3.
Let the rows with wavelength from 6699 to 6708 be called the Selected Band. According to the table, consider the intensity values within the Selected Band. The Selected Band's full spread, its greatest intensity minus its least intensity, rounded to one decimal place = 0.1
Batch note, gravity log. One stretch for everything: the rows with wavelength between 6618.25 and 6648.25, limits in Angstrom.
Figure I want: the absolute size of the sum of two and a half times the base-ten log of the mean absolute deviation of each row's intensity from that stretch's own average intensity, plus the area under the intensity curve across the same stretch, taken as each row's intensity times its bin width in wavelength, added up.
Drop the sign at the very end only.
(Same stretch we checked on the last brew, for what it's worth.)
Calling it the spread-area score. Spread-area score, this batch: 1090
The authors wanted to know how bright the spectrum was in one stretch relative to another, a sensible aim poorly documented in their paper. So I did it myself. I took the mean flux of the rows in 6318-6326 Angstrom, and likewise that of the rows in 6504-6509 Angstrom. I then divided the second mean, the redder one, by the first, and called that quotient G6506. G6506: 1.04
